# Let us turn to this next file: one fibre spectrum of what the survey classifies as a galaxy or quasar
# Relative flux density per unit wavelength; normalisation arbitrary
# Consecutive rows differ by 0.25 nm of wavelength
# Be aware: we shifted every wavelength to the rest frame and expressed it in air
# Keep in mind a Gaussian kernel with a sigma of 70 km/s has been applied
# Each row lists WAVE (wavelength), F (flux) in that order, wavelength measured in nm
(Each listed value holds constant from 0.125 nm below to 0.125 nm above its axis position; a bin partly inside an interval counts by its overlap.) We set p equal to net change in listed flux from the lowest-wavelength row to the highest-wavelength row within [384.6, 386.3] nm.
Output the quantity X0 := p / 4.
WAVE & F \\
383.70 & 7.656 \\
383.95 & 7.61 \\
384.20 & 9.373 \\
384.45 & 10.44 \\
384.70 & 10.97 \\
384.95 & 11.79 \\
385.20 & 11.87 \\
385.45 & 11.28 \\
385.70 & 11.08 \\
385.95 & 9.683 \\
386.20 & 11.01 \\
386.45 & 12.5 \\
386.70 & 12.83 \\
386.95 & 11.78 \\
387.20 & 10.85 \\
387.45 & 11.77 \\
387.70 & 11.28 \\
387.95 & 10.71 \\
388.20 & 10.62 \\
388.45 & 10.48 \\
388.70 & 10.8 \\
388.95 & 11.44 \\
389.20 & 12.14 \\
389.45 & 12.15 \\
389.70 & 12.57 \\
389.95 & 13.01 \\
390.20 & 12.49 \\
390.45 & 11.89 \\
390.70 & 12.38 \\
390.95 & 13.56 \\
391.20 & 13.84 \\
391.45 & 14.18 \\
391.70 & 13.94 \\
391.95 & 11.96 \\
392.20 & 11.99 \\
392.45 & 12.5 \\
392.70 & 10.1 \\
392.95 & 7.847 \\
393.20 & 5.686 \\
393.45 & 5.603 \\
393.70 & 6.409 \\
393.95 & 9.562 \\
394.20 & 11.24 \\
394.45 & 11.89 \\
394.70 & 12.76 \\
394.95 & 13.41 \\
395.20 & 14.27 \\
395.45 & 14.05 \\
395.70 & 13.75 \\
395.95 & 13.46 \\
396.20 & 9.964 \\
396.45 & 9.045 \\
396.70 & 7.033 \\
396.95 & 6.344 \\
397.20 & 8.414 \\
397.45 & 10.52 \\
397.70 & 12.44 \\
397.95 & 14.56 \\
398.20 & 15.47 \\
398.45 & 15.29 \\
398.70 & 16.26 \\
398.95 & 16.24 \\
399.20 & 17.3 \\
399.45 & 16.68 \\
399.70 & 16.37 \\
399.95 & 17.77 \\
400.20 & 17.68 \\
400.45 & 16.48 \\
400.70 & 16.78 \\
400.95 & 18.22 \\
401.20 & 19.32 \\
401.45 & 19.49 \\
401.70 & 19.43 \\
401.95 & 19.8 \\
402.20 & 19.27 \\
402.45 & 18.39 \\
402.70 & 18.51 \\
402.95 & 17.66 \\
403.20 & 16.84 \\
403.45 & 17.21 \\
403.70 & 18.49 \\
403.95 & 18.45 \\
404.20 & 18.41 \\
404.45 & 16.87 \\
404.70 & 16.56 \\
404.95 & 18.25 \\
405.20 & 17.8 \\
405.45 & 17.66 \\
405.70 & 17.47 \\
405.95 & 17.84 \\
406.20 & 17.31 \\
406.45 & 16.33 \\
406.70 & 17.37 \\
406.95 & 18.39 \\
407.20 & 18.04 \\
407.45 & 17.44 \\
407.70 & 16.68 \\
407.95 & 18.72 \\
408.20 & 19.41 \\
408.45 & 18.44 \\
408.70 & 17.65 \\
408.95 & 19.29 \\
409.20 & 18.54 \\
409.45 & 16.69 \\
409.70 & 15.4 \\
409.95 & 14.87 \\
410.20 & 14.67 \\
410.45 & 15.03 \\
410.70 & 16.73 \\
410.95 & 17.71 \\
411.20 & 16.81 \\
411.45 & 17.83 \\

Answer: 0.0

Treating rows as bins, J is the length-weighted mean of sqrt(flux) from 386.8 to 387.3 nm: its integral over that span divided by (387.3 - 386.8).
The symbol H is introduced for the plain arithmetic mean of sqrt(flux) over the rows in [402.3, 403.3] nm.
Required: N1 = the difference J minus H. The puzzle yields -0.8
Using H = 4.22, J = 3.38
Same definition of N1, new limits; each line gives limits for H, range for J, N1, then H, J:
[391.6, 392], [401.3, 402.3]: 0.8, 3.60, 4.42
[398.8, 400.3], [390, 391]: -0.6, 4.12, 3.54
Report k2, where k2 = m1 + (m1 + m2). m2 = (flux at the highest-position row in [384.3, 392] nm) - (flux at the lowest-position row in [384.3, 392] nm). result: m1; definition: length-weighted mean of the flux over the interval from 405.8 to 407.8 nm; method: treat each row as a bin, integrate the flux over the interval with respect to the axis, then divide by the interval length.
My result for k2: 36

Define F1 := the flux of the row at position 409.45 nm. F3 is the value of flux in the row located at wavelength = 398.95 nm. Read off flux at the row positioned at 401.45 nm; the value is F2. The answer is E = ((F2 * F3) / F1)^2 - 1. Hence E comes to 359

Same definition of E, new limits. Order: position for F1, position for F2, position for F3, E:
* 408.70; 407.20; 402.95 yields 325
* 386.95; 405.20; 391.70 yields 443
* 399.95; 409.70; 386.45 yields 116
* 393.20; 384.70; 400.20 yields 1162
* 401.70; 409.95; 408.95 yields 217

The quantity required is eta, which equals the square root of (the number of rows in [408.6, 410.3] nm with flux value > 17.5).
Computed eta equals 1.7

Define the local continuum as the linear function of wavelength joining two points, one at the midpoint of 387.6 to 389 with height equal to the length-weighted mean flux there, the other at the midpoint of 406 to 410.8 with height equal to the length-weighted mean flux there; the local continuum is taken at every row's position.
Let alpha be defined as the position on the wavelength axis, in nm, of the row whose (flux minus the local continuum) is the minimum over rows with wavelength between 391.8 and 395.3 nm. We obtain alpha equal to 393.45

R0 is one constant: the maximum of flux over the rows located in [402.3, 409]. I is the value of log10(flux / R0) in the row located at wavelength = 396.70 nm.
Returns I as -0.44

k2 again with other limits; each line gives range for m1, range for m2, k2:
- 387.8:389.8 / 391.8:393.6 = 16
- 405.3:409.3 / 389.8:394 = 32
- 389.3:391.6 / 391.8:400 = 32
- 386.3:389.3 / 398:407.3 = 25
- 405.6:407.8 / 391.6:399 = 37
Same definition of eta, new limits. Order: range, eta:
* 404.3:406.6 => 2.0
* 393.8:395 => 0.0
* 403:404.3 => 1.7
